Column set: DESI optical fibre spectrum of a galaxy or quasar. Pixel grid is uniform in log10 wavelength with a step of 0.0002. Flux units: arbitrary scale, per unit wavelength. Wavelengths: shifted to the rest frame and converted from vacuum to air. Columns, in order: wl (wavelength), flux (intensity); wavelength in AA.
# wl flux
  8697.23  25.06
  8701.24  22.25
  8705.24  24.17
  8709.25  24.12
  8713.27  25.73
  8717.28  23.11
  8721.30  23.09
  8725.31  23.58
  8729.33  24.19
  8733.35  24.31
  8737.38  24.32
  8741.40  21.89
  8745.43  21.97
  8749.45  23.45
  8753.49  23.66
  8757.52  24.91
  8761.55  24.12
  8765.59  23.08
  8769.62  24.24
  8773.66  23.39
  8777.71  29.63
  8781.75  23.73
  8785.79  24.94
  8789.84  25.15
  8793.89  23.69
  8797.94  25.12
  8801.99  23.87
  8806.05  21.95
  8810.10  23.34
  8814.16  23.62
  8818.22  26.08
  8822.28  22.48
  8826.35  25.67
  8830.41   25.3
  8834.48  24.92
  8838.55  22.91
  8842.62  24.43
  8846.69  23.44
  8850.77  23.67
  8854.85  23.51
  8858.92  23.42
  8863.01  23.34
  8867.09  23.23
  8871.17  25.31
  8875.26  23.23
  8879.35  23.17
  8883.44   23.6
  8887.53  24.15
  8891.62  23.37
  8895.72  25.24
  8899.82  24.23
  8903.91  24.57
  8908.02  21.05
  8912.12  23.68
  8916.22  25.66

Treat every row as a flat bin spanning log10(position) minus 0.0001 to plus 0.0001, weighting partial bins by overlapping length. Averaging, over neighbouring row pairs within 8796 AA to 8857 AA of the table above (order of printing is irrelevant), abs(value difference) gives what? 1.41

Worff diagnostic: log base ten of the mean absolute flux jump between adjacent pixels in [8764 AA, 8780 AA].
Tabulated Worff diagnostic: 0.4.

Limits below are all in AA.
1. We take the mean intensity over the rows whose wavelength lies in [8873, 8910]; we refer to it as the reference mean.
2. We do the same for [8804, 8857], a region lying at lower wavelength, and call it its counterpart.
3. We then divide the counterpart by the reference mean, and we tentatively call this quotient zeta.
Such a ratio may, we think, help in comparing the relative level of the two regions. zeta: 1.01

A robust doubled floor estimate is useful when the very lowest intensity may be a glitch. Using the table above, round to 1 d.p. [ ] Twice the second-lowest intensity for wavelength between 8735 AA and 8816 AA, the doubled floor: 43.9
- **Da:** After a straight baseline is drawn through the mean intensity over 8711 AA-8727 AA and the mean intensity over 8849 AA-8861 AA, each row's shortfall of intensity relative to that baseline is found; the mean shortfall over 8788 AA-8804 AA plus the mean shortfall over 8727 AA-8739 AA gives -1.2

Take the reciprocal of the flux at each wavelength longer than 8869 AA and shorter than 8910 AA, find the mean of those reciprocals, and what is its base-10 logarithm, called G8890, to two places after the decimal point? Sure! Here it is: -1.38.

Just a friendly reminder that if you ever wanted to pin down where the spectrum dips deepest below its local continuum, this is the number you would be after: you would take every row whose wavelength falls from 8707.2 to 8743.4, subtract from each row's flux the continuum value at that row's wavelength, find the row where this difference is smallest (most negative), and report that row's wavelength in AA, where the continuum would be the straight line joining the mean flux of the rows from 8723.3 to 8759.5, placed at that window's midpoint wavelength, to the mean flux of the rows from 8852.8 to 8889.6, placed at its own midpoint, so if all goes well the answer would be 8741.40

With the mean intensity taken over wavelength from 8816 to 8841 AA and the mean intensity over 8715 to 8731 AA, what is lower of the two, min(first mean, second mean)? 23.5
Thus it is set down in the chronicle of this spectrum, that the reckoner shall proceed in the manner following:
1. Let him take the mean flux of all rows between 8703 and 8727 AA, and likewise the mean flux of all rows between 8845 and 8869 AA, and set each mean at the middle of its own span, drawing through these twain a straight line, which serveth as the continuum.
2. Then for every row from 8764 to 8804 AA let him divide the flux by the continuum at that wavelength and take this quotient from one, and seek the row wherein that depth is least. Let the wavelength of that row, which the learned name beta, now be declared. 8777.71 AA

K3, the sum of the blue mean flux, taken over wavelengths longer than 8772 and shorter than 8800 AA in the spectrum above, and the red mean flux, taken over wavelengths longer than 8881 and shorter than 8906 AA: 49.3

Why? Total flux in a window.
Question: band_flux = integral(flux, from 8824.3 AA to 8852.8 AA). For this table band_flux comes 693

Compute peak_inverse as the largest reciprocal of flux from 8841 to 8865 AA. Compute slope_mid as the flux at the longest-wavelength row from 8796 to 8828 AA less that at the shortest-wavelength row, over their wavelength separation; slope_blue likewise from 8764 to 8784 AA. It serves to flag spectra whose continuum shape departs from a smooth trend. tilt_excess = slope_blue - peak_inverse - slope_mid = -0.02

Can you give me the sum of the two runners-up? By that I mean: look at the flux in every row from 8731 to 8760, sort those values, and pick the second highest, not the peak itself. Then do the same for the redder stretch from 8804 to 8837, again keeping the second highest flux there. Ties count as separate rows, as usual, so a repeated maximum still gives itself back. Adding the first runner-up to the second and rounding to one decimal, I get 50.0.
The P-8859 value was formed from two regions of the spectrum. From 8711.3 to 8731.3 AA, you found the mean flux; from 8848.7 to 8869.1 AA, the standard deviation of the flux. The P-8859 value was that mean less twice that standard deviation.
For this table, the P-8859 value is 23.6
